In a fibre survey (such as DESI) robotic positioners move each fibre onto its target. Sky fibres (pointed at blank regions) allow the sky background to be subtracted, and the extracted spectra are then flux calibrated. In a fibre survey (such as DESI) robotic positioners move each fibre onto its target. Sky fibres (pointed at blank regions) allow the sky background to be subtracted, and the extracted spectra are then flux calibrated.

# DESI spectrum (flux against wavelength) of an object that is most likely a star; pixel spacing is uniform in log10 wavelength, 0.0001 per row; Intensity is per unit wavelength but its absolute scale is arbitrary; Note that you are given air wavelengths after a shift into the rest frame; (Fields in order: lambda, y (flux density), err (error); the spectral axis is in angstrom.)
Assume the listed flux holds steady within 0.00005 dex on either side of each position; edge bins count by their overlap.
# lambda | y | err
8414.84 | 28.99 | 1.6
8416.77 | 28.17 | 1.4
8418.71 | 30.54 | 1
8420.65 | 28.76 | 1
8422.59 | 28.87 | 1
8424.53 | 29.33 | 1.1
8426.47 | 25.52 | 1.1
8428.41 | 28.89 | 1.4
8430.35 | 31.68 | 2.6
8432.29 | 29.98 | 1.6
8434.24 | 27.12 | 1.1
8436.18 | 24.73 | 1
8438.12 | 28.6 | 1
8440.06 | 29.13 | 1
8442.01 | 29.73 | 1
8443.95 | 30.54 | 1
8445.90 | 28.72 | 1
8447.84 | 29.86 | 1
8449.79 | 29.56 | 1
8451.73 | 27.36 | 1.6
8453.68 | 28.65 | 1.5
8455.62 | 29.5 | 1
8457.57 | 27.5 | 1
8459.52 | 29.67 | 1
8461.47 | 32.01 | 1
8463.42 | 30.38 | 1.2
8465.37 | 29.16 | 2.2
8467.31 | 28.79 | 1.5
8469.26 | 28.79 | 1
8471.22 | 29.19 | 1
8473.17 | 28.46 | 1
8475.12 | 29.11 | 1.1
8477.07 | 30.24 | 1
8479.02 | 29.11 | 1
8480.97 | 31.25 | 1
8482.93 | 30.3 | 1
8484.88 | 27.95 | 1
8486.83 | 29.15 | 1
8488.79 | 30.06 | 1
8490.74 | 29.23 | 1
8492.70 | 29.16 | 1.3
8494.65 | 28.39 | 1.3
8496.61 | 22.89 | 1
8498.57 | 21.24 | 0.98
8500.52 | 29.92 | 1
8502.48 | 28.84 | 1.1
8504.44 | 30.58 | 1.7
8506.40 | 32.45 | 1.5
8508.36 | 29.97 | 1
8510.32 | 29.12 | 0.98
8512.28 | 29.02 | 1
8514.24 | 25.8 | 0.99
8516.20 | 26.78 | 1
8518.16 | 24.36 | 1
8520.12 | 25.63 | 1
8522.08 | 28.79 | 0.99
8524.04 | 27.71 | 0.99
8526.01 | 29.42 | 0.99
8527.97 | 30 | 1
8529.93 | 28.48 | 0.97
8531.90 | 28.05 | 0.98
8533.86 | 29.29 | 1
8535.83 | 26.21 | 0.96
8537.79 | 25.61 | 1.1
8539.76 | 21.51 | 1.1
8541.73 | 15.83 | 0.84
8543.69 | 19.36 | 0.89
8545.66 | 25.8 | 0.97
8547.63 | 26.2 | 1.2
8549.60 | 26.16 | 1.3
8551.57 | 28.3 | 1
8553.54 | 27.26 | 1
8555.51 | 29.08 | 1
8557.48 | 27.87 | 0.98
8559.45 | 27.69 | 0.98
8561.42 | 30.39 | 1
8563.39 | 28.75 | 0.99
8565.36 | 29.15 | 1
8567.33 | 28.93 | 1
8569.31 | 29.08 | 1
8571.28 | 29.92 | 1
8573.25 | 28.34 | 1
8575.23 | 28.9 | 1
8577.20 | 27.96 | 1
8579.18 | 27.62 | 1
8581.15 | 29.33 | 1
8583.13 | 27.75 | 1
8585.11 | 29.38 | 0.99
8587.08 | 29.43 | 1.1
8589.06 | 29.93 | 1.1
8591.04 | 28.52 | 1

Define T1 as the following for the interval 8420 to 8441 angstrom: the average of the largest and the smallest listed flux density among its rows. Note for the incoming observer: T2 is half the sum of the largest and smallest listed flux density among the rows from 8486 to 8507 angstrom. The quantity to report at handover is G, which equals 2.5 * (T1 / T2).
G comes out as 2.6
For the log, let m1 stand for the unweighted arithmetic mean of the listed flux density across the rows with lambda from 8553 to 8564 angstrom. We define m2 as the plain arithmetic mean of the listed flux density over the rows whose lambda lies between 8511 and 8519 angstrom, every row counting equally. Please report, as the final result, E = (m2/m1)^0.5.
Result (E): 0.964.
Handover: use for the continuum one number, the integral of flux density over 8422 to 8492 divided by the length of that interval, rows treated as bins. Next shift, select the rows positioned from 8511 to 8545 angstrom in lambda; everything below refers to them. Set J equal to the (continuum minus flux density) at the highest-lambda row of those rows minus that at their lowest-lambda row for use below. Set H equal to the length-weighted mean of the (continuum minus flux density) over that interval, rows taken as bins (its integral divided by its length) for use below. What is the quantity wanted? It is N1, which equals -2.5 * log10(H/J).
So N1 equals 1.2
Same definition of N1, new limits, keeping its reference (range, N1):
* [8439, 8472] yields -1.4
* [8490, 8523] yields -1.2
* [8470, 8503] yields -0.6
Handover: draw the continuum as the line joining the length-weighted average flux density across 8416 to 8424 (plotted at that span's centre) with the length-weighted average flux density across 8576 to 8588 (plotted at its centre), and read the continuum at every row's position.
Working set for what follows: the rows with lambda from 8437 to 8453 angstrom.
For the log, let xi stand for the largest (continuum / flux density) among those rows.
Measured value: 1.06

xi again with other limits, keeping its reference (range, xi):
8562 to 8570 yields 1.00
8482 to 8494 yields 1.03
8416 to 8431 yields 1.14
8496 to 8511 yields 1.36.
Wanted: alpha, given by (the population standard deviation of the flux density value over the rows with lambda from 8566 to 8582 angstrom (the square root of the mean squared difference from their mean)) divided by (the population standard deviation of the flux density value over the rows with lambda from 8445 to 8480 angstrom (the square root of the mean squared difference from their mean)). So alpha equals 0.7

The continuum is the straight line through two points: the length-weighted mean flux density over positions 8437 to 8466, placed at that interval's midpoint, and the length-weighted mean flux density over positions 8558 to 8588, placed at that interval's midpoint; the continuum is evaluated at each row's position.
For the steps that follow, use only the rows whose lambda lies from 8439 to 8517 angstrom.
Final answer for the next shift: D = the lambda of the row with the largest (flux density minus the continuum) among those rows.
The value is 8506.40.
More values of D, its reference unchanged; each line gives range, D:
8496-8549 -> 8506.40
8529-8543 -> 8533.86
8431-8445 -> 8443.95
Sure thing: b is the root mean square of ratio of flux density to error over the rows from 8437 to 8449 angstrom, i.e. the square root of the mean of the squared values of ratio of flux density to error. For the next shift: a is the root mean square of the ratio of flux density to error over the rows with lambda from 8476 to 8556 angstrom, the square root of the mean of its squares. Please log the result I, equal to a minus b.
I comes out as -3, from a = 26.6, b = 29.4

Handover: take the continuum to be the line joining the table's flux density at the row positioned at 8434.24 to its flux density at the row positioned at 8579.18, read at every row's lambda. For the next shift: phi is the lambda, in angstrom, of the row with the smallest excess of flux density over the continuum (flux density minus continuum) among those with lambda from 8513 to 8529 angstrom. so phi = 8518.16 angstrom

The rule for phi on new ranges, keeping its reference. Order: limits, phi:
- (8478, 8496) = 8484.88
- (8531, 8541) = 8539.76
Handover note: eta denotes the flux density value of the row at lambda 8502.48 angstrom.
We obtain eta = 28.84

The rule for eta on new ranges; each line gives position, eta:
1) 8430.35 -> 31.68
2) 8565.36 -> 29.15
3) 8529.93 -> 28.48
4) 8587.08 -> 29.43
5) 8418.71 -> 30.54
